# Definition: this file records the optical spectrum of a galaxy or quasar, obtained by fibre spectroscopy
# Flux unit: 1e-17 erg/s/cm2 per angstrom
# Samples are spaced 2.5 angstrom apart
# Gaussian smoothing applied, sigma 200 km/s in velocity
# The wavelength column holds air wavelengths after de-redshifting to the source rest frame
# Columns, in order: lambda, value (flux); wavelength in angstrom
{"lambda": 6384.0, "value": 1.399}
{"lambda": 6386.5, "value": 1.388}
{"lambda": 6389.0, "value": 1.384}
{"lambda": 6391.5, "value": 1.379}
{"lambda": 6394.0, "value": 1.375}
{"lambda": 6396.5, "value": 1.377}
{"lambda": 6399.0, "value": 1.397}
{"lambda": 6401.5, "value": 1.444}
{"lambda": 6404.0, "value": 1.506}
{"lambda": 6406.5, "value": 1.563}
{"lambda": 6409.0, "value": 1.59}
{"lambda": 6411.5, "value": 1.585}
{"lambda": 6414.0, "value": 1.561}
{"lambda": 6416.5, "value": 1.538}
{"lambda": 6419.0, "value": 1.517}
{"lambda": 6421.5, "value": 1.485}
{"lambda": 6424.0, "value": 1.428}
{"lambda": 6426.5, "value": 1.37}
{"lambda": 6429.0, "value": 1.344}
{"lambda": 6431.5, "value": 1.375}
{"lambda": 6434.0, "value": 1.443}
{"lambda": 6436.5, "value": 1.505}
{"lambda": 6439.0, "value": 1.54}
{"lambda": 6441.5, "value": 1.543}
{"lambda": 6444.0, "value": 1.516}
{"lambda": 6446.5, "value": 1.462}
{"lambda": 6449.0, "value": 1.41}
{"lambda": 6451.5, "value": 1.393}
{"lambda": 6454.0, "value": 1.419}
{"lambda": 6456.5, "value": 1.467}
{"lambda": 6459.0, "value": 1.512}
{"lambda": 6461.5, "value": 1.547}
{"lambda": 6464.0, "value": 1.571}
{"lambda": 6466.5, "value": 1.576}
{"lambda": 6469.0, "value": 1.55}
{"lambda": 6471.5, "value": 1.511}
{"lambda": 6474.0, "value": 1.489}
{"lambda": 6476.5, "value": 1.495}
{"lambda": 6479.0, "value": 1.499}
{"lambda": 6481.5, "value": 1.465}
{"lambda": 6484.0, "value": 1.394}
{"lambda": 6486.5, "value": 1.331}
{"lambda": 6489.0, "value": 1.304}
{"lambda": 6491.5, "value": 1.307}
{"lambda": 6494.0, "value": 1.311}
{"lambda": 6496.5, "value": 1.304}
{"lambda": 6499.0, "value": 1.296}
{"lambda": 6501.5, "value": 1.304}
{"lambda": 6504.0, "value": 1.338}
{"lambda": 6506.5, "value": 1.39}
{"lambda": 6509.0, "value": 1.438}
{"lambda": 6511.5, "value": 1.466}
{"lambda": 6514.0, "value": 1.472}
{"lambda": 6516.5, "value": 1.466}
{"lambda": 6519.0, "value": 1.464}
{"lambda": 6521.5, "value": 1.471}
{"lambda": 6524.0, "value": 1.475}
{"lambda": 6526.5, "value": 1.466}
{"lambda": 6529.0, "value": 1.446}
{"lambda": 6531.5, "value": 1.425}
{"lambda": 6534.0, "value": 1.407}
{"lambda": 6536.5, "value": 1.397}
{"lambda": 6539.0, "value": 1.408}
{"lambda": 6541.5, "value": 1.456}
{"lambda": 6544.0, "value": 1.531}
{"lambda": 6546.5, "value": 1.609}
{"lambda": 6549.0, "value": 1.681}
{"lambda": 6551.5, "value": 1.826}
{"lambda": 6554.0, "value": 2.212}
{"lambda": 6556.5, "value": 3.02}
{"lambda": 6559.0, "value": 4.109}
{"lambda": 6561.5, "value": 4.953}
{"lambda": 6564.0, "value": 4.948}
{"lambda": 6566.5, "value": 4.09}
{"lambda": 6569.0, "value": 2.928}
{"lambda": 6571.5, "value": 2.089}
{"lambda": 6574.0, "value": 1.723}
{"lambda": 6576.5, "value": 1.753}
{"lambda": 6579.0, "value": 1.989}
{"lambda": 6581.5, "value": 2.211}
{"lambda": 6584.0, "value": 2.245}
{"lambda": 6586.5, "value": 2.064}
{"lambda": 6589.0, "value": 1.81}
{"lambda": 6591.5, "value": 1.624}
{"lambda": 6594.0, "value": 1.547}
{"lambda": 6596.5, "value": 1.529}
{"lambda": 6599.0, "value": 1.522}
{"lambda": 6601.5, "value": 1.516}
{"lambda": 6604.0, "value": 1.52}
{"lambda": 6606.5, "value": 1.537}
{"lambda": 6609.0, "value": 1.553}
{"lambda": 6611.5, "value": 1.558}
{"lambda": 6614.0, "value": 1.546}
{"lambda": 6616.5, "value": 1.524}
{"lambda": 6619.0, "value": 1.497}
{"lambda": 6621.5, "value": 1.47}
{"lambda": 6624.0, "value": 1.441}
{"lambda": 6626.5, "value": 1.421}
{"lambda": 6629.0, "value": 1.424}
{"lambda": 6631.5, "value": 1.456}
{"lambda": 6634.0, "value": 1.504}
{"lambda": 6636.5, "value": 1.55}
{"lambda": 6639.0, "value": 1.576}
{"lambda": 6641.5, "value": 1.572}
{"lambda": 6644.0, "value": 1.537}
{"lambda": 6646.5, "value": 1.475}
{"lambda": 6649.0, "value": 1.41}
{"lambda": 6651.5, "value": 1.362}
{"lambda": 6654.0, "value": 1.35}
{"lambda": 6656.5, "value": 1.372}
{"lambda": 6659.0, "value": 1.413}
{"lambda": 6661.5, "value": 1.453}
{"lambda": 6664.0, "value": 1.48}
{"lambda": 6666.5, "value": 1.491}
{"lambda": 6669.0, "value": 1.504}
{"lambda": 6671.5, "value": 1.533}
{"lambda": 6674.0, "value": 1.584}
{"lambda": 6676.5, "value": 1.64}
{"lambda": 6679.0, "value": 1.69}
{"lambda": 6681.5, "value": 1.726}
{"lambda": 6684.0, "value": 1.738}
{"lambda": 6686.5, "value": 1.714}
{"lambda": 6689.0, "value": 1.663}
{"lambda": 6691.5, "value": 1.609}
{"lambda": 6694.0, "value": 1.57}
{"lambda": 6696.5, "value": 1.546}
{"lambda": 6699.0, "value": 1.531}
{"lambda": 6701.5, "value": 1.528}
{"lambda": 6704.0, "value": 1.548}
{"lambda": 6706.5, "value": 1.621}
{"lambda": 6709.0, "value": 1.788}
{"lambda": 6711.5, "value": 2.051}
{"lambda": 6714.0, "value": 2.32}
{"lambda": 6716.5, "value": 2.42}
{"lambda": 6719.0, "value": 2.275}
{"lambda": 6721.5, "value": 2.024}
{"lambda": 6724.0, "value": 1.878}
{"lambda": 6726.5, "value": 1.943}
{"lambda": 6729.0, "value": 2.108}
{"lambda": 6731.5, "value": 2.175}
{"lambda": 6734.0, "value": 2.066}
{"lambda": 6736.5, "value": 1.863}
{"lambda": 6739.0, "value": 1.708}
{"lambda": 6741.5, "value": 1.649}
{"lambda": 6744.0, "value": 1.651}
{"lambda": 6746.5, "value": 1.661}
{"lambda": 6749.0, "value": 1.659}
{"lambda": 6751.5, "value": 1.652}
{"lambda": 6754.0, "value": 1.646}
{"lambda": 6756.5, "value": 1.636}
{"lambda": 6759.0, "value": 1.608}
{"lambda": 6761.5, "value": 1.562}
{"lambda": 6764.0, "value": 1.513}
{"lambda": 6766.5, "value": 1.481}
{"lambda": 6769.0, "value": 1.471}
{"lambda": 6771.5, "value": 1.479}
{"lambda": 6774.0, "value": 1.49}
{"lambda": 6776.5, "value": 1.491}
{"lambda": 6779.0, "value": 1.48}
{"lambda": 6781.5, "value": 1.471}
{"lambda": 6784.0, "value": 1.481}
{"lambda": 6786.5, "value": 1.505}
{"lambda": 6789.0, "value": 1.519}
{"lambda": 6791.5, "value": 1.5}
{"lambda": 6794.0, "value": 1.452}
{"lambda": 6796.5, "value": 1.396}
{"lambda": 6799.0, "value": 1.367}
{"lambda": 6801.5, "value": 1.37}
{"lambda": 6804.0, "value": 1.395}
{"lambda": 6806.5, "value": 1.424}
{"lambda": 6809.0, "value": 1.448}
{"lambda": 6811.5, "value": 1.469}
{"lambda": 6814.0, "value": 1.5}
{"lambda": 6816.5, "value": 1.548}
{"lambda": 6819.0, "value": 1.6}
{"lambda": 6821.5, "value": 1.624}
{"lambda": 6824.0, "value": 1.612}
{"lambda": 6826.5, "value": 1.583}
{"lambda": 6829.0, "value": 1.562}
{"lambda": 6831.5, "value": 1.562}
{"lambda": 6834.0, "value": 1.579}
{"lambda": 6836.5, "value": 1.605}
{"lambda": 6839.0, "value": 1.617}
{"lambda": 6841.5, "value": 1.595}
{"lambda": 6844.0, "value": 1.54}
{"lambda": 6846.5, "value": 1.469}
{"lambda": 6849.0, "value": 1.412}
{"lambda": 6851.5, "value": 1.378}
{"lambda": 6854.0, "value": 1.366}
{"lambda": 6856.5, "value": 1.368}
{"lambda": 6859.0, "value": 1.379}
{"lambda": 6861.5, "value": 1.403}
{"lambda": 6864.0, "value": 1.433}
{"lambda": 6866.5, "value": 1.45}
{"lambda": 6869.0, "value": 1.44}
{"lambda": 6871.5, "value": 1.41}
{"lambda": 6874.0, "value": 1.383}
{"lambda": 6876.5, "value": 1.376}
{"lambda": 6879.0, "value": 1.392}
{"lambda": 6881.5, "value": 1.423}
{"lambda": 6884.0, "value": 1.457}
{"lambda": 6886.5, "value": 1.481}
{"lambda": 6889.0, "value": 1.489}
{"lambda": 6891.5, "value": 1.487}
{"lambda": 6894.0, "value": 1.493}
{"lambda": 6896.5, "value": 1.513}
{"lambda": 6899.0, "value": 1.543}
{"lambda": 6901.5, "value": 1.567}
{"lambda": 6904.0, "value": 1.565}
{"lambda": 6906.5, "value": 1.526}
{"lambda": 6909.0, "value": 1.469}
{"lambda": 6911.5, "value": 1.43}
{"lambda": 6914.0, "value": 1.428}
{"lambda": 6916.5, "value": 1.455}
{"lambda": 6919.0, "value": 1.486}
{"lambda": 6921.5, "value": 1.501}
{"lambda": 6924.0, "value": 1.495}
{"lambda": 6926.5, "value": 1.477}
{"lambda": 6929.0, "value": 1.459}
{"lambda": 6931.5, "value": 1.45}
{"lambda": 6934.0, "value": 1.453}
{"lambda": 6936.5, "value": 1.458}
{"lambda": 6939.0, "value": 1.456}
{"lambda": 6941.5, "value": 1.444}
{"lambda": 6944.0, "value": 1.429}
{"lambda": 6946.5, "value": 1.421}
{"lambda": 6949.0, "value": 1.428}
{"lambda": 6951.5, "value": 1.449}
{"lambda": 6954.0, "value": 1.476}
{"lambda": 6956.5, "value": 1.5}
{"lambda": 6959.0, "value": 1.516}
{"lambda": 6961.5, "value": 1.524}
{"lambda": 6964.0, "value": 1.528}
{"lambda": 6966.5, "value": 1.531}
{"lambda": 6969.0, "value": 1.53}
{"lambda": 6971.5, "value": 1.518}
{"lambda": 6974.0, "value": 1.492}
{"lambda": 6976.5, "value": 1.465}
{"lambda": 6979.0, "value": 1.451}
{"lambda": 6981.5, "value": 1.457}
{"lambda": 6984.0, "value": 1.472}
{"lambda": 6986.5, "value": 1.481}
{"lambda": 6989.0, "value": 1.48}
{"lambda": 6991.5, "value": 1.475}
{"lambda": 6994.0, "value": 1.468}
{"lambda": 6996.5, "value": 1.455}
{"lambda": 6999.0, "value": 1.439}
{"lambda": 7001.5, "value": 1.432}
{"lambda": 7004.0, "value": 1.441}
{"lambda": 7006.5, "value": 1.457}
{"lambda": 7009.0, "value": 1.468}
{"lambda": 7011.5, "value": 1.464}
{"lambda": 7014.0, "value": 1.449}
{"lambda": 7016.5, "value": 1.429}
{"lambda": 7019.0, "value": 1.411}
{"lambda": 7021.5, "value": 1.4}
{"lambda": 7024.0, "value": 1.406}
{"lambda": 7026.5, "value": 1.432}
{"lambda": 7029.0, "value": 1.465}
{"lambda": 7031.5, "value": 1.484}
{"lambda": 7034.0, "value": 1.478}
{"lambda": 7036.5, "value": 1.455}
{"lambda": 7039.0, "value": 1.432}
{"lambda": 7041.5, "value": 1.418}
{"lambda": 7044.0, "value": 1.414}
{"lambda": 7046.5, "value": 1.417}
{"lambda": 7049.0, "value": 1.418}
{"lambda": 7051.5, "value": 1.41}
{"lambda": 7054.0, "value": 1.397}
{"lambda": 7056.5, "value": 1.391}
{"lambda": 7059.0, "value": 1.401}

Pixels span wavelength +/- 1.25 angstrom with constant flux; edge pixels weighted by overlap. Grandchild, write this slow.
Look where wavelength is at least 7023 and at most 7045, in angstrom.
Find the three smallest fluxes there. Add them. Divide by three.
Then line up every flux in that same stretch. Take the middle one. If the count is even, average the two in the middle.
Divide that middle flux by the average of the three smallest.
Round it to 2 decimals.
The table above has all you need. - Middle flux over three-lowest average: 1.01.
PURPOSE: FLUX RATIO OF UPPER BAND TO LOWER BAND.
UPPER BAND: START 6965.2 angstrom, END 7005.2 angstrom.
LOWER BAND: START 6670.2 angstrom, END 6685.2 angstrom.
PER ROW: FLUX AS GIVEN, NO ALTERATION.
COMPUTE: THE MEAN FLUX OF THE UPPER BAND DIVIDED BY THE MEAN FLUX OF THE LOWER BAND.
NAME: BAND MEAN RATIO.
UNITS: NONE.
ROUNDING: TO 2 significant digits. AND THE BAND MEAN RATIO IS 0.89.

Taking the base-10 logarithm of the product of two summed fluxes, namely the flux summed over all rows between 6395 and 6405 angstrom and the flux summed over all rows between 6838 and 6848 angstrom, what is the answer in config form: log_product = 1.55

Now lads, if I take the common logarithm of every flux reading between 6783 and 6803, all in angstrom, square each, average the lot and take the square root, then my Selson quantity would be 0.16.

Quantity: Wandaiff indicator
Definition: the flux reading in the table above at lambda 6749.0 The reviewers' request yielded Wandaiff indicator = 1.659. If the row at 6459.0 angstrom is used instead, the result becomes 1.512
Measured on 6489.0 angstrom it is 1.304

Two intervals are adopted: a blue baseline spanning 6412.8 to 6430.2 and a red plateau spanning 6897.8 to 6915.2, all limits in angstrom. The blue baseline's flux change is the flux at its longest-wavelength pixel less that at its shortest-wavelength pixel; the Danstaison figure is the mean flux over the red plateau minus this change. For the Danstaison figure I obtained 1.72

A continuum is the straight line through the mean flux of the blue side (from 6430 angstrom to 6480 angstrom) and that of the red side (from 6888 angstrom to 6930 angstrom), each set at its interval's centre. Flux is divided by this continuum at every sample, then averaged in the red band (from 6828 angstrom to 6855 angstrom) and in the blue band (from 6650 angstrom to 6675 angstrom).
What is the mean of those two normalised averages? 1.00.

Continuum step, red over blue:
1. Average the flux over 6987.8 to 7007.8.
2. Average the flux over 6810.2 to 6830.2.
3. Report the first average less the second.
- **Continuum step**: -0.11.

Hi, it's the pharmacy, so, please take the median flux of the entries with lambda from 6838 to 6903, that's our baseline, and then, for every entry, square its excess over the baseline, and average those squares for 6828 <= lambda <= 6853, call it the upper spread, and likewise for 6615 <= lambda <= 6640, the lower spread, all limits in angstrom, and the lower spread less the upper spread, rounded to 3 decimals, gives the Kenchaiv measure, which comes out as -0.010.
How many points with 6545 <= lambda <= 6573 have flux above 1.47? 11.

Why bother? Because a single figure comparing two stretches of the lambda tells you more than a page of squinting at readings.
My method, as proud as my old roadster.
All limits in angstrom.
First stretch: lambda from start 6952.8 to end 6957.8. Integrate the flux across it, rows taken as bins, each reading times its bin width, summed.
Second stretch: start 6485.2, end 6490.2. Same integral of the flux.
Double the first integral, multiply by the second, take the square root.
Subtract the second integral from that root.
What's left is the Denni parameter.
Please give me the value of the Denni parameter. 3.3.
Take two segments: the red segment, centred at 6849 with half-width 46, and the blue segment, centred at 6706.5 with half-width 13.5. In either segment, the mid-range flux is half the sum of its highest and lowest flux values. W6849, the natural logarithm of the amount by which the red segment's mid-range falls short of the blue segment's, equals -0.7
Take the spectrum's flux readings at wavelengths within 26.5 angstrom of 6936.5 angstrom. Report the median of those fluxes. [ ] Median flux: 1.46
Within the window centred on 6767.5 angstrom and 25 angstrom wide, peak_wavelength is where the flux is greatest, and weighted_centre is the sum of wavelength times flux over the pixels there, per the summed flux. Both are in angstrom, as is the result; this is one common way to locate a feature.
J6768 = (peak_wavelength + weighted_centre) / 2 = 6762.0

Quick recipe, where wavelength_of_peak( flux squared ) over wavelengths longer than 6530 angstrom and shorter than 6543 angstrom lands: 6541.5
